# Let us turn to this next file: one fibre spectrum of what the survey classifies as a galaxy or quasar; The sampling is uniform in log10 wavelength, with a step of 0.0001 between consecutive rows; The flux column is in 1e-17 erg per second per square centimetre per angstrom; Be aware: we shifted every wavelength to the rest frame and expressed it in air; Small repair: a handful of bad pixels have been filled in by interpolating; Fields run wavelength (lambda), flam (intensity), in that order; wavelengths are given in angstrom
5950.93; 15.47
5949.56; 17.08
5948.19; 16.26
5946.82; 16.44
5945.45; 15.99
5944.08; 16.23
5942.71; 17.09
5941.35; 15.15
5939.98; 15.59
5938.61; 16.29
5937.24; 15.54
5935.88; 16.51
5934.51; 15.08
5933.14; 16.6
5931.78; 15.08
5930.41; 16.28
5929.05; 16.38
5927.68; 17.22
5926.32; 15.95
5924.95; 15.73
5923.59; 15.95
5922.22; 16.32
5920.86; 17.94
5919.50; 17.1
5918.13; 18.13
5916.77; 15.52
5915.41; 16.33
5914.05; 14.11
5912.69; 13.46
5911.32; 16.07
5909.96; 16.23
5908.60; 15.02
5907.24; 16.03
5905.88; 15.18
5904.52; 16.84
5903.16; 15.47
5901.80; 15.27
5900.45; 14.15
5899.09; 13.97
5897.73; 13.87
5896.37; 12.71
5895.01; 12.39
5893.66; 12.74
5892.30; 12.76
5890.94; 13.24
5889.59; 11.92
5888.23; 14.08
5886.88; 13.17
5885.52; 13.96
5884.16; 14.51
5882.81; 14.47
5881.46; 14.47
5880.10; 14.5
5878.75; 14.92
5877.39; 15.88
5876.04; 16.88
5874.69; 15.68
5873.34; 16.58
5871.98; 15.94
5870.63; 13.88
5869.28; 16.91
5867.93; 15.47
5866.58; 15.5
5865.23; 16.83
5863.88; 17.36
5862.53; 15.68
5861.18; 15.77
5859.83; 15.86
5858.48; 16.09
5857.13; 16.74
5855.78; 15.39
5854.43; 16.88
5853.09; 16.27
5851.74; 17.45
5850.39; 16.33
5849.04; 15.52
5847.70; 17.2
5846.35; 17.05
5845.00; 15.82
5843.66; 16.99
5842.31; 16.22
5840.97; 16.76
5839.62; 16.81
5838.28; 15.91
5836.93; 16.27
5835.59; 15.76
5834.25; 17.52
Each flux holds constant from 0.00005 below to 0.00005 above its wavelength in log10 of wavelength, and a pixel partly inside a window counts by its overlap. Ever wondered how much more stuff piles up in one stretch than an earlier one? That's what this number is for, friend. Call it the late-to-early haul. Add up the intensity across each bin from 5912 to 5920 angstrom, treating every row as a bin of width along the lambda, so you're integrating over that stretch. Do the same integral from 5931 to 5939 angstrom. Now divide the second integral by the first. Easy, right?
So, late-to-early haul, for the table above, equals 1.01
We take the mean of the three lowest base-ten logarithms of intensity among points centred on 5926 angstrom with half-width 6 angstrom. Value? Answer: 1.19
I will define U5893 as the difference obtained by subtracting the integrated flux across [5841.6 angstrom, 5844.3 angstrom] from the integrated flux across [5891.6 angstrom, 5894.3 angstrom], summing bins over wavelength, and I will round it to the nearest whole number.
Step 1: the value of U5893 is -10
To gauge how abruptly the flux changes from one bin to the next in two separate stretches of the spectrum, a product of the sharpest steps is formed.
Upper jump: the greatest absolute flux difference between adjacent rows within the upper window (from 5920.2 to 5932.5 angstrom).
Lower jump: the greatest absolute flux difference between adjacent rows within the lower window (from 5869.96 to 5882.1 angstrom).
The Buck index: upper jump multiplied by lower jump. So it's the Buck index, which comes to 3.34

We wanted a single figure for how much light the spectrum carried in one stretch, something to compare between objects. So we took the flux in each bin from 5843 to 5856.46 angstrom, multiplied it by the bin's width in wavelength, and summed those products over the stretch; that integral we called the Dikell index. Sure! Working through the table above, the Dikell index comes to 222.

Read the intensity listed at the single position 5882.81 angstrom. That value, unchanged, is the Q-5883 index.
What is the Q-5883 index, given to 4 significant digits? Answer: 14.47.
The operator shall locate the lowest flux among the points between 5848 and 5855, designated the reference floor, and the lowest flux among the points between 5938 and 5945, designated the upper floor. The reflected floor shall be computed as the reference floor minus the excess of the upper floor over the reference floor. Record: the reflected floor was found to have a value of 15.9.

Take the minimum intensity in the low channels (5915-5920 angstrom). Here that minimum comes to 15.52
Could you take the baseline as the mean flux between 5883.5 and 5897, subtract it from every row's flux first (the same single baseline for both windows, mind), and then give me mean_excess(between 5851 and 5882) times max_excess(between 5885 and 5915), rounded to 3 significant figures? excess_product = 10.4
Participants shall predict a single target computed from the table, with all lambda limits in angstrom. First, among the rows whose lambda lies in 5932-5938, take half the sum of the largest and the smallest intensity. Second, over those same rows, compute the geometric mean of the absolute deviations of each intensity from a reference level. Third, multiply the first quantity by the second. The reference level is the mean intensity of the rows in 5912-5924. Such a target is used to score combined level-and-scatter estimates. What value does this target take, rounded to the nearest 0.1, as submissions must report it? 9.3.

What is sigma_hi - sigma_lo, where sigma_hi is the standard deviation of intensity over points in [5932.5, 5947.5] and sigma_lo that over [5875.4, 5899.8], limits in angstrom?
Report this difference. -0.61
